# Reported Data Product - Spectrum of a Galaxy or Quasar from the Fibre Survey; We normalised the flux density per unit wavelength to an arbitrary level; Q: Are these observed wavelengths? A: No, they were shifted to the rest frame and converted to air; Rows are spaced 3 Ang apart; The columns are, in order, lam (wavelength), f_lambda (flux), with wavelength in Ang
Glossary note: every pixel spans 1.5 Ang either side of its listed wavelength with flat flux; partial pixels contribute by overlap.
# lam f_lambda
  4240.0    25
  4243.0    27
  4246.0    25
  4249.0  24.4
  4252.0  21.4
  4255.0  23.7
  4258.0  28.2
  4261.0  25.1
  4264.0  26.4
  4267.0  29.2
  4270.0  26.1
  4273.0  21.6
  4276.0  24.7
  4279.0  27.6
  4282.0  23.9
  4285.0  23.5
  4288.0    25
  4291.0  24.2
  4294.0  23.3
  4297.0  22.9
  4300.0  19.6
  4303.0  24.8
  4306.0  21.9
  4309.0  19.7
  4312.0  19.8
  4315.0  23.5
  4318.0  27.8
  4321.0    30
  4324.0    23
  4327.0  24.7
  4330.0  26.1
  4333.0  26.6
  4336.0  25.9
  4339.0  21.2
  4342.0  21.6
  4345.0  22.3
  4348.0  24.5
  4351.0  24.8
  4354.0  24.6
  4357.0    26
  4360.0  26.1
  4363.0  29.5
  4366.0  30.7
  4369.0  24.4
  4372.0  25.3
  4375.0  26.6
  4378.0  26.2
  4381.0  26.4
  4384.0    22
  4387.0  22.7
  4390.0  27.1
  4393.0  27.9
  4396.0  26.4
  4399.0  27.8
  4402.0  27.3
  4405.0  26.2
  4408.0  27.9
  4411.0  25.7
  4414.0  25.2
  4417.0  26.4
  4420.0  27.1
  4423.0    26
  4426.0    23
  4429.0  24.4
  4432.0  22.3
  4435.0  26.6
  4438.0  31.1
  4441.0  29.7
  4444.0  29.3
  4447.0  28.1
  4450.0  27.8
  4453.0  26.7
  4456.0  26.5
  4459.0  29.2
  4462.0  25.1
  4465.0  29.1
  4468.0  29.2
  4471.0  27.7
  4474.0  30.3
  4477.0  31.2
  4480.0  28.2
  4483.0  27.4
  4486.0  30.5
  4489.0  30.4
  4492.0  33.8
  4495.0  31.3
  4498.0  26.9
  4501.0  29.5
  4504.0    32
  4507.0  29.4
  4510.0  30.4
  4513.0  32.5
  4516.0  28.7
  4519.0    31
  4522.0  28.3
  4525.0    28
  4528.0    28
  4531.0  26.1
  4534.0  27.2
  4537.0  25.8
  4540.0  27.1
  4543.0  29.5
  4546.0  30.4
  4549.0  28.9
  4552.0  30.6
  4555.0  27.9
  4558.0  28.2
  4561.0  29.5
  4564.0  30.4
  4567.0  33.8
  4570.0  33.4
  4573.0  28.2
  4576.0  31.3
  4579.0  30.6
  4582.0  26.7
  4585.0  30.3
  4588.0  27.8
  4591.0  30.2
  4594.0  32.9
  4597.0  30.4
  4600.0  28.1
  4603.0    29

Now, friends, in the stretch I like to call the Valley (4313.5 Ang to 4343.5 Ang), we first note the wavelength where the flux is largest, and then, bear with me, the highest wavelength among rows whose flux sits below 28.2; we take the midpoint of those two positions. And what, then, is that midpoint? 4331.5 Ang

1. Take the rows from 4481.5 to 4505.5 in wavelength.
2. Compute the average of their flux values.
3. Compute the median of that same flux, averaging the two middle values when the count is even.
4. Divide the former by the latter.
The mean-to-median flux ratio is 0.99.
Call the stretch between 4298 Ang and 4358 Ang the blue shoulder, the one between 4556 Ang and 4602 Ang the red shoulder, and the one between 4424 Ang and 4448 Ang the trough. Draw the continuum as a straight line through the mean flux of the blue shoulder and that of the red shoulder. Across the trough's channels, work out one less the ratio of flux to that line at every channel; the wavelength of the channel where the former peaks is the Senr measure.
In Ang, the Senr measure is 4432.0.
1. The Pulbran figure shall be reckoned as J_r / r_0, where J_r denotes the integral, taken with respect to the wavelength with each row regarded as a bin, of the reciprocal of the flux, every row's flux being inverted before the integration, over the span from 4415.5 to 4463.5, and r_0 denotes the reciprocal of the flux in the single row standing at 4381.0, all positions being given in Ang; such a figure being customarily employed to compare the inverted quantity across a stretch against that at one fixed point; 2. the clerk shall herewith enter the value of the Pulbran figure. 48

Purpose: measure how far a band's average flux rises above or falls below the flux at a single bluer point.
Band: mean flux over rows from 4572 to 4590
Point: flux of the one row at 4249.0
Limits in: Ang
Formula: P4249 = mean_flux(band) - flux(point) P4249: 4.8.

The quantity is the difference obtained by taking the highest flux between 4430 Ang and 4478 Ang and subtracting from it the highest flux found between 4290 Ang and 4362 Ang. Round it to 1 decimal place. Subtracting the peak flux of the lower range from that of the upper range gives 1.2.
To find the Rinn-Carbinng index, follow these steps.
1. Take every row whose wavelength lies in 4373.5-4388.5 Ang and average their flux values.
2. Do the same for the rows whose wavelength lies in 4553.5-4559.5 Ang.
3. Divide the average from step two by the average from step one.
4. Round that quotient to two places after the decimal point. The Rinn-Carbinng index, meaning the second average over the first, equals 1.13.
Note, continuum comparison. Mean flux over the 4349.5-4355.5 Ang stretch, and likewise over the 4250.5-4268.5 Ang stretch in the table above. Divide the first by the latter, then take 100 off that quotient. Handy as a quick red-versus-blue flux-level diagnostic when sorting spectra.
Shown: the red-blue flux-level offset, -99.0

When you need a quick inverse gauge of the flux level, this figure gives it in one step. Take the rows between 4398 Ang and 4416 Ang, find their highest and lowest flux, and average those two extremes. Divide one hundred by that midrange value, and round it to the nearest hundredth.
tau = 3.77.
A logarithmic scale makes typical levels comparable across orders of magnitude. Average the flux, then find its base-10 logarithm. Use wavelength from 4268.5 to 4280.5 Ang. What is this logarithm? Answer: 1.398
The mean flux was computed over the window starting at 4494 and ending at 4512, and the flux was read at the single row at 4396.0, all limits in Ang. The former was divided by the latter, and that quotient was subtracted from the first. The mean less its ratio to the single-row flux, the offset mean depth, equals 28.8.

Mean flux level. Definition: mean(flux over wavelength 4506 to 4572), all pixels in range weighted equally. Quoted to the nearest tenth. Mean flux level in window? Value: 29.3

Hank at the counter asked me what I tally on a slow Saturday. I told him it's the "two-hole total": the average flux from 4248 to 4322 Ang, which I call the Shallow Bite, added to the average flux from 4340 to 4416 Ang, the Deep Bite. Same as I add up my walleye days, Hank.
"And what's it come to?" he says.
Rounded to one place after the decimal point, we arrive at 50.1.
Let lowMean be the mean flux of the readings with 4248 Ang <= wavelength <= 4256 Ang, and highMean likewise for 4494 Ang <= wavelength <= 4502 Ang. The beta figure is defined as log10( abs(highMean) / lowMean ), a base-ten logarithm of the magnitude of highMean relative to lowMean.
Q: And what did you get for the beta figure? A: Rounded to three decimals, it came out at 0.101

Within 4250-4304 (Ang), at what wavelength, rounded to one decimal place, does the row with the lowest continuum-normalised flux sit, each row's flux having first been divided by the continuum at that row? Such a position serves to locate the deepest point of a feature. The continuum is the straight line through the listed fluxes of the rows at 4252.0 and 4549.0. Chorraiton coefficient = 4300.0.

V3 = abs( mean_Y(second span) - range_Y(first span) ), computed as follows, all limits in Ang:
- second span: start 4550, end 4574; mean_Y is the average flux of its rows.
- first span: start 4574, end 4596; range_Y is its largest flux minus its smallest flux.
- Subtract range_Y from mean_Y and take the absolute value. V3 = 24.1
